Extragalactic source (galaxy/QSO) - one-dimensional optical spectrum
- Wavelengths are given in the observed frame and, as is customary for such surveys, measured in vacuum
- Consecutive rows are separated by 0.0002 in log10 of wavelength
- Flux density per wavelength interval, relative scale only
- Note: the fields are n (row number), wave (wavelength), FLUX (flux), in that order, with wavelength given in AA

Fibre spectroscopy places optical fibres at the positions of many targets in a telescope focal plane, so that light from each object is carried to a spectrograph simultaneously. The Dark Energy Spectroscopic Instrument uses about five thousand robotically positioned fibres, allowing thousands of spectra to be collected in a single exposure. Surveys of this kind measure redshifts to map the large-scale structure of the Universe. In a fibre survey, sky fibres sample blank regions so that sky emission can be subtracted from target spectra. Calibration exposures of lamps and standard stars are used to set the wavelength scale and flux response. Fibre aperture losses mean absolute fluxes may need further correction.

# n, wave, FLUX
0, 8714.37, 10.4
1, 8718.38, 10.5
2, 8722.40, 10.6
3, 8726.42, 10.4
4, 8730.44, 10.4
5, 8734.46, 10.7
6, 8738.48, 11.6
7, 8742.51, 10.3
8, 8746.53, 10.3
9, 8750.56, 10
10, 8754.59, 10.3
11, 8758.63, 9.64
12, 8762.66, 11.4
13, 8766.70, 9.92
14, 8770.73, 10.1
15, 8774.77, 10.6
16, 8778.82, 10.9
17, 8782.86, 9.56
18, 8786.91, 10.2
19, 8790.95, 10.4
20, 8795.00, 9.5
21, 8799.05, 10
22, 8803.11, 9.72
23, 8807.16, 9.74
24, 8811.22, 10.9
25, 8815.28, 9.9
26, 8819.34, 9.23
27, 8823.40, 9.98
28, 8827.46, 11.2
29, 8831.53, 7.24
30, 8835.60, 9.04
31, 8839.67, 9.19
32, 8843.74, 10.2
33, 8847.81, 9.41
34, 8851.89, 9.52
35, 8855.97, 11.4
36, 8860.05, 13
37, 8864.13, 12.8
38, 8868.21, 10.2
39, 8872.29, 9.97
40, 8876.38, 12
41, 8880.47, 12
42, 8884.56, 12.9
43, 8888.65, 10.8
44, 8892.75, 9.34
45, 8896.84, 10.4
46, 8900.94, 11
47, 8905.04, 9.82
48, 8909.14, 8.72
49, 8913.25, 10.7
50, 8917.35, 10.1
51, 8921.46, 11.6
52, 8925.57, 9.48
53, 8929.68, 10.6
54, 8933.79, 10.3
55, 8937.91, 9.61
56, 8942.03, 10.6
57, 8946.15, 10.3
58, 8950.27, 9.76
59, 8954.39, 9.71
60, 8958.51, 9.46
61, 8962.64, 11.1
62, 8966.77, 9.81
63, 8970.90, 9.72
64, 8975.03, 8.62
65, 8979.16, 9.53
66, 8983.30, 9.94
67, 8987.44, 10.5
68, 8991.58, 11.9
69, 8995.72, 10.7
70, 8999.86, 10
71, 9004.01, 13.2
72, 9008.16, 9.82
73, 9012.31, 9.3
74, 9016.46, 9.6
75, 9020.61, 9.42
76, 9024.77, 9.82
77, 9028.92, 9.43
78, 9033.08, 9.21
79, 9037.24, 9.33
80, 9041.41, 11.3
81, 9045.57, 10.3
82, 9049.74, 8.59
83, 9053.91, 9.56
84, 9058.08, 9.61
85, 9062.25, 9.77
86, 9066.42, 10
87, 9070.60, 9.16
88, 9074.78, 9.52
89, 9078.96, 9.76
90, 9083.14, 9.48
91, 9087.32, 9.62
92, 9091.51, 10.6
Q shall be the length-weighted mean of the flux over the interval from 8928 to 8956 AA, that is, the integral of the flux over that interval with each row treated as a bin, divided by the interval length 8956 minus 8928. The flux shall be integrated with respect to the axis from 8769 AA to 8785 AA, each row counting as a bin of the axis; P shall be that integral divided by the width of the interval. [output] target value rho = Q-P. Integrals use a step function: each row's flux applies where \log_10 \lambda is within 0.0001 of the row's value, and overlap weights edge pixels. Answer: -0.2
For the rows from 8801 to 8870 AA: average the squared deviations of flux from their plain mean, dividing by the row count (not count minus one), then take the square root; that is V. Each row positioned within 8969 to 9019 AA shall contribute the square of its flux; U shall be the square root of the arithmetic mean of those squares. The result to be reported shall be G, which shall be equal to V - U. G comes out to -8.9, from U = 10.3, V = 1.36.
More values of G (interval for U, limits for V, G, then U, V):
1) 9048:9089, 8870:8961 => -8.5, 9.5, 0.98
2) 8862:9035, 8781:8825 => -9.9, 10.4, 0.44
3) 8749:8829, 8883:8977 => -9.3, 10.2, 0.92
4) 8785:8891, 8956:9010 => -9.3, 10.5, 1.14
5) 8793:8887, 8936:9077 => -9.6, 10.5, 0.88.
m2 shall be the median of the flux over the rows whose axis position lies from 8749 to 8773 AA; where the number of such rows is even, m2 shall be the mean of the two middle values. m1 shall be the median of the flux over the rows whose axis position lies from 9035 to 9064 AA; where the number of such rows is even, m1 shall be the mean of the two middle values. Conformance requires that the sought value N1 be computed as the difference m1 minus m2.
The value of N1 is -0.4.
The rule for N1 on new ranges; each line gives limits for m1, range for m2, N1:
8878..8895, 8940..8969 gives 1.6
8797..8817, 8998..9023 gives 0.2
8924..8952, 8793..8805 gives 0.6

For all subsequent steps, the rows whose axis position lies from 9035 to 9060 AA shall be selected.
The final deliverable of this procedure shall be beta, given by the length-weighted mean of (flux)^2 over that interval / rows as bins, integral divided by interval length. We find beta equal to 96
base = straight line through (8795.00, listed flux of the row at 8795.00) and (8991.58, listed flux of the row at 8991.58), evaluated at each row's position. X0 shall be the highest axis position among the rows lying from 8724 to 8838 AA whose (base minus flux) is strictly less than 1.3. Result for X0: 8835.60 AA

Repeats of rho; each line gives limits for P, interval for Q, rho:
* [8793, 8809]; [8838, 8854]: -0.1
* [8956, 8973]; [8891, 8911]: -0.1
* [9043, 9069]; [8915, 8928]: 0.7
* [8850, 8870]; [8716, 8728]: -0.9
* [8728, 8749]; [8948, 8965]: -0.6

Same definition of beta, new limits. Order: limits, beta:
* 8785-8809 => 99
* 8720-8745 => 114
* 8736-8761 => 108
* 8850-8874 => 127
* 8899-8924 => 107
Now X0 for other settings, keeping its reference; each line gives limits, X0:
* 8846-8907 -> 8905.04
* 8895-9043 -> 9041.41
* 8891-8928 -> 8921.46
